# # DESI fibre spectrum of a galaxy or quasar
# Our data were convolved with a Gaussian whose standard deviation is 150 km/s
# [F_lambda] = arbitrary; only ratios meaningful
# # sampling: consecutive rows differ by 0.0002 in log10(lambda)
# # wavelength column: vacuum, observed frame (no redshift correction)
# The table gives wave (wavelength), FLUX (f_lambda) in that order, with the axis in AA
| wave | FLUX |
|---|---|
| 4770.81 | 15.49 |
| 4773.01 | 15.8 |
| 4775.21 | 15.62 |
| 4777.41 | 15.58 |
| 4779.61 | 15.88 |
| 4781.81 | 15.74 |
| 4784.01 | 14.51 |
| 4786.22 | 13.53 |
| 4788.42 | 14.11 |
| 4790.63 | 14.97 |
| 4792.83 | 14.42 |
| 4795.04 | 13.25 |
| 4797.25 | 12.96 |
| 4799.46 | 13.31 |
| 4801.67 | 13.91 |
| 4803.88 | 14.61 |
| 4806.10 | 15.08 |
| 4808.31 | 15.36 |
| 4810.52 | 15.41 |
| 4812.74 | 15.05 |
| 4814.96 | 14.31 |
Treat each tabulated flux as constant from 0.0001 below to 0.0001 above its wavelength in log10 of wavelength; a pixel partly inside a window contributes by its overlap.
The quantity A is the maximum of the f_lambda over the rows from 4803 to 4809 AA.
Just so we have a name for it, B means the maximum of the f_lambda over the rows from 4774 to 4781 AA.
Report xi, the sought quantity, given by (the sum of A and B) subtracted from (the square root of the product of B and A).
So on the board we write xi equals -15.6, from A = 15.36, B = 15.88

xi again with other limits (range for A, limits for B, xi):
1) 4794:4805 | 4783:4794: -14.8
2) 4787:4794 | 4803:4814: -15.2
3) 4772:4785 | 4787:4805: -15.4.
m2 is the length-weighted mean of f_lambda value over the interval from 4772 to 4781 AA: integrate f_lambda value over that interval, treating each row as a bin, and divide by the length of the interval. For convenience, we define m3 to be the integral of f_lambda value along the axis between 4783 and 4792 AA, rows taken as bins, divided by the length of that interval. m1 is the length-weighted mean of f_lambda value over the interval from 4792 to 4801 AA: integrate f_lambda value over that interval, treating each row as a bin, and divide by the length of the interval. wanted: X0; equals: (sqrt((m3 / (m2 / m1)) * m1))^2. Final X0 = 165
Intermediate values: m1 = 13.5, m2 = 15.7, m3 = 14.3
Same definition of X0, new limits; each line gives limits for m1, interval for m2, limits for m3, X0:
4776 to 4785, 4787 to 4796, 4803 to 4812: 255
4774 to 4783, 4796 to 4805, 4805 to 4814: 274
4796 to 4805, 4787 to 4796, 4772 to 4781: 207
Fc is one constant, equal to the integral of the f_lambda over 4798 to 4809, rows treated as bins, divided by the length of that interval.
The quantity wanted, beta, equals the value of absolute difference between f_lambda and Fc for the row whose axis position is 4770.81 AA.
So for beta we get 1.1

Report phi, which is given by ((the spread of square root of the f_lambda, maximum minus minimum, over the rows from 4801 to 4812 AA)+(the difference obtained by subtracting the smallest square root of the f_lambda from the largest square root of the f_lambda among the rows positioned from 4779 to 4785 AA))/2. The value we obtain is 0.186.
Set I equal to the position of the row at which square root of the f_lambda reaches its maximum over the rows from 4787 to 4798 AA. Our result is 4790.63 AA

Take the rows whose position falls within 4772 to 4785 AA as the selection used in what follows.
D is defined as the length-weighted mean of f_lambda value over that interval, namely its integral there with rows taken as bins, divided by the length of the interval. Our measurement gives 15.5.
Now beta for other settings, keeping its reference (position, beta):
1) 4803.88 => 0.2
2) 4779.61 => 1.5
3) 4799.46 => 1.1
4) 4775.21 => 1.2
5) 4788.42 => 0.3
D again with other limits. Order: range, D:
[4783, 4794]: 14.3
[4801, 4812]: 14.9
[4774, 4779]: 15.6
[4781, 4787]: 14.6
